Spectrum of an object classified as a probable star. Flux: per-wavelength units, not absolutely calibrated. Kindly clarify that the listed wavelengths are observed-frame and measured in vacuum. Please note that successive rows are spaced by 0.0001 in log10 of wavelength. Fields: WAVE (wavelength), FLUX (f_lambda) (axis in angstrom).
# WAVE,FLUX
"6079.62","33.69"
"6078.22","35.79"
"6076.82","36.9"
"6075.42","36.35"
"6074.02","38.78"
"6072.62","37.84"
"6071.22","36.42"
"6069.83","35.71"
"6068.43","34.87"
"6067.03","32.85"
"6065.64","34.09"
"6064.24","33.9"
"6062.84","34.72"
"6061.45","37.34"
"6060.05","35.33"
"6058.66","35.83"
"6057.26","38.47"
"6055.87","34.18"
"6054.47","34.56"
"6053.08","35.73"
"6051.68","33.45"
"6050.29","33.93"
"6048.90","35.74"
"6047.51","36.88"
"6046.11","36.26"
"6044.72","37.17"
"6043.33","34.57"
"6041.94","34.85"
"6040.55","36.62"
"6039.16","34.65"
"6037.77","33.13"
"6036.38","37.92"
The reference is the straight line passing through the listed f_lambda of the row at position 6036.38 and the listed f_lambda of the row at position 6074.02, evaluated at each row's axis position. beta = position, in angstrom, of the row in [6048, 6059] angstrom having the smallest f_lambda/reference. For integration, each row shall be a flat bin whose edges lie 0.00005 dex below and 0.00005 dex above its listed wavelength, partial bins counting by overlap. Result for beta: 6051.68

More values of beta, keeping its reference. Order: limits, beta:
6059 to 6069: 6067.03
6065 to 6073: 6067.03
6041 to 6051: 6050.29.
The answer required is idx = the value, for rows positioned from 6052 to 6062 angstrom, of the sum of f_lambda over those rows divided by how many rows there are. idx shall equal 35.9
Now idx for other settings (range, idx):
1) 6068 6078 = 36.7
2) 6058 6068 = 34.9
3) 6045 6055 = 35.2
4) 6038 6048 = 35.9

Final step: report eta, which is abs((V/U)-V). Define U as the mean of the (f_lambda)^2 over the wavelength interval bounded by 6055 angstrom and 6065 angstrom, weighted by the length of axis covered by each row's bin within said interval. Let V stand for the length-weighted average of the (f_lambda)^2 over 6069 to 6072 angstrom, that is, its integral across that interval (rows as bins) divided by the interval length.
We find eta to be 1301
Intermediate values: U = 1273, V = 1302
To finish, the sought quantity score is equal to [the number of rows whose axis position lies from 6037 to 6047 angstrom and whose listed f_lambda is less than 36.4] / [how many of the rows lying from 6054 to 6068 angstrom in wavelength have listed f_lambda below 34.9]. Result 0.8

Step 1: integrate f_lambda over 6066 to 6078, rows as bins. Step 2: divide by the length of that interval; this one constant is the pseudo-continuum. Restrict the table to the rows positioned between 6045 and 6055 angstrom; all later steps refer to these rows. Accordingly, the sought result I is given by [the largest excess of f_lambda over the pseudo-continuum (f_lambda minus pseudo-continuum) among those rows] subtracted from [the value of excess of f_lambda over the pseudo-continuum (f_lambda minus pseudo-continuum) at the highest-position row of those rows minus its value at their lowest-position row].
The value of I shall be -2.4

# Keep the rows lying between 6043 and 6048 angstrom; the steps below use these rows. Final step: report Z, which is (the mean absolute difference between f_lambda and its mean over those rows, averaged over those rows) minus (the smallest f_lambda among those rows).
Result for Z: -33.7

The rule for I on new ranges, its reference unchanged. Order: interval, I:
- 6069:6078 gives -1.4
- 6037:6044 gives 1.0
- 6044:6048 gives -1.3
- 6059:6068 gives -3.7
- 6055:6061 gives -1.2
